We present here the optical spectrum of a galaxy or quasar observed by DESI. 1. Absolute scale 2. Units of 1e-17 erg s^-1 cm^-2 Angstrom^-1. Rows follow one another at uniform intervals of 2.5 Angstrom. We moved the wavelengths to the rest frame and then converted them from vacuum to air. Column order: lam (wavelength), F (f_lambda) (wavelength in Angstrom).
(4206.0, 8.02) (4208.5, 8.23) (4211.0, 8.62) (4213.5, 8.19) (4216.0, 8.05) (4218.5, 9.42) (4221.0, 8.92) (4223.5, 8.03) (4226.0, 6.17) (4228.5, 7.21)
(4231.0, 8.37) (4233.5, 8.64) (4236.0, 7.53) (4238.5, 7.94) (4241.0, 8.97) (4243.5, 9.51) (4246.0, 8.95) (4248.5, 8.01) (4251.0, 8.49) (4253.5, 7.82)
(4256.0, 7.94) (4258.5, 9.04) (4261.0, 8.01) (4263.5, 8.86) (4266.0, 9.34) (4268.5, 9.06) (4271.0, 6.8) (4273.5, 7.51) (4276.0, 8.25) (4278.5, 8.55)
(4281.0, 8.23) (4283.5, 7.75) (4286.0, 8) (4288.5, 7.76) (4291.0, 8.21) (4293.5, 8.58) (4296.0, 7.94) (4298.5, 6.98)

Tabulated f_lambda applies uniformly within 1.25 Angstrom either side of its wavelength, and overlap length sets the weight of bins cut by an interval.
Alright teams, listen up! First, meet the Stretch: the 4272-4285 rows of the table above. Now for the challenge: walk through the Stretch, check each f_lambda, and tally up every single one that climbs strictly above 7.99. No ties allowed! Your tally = 3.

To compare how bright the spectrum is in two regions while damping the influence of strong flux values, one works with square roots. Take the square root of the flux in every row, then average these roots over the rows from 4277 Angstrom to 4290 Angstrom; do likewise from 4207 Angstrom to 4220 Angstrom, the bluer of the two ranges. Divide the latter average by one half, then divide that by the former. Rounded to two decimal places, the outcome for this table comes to 2.05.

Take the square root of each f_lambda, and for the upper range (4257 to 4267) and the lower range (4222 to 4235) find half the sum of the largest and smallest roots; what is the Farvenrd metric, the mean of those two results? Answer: 2.83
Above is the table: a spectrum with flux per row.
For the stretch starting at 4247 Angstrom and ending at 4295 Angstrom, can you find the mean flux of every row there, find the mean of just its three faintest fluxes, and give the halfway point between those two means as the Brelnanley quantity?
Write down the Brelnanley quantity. 7.8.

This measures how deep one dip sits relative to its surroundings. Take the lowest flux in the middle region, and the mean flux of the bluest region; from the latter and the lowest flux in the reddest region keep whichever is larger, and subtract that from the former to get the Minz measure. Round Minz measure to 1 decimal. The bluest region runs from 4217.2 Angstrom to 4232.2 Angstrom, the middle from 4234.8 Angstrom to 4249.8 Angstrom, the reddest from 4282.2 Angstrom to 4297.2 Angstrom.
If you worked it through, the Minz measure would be -0.5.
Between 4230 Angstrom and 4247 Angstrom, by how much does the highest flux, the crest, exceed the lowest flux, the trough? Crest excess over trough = 2.0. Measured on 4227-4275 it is 2.7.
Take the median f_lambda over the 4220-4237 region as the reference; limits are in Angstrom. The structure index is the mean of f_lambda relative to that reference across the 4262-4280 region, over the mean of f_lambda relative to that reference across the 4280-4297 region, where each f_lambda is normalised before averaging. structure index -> 1.03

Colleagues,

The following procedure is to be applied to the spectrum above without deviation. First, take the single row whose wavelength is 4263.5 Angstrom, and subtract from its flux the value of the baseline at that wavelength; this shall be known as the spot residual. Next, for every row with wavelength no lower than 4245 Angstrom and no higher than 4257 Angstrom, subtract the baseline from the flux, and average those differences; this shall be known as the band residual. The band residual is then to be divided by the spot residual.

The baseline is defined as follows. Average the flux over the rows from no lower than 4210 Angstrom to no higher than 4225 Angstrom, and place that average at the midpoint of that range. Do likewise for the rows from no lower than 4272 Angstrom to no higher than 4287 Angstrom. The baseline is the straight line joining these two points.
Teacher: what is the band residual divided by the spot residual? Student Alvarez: 0.0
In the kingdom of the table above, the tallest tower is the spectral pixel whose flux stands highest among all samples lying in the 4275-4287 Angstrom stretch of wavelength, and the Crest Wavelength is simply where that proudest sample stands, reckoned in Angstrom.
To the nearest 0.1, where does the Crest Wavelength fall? 4278.5 Angstrom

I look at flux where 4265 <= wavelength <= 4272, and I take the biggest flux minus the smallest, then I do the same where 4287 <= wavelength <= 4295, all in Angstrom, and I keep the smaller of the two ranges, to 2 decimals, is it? 0.82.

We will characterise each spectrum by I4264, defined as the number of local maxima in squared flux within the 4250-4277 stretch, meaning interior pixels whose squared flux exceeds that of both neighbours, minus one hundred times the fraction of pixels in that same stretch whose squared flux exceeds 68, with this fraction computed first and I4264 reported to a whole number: -53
